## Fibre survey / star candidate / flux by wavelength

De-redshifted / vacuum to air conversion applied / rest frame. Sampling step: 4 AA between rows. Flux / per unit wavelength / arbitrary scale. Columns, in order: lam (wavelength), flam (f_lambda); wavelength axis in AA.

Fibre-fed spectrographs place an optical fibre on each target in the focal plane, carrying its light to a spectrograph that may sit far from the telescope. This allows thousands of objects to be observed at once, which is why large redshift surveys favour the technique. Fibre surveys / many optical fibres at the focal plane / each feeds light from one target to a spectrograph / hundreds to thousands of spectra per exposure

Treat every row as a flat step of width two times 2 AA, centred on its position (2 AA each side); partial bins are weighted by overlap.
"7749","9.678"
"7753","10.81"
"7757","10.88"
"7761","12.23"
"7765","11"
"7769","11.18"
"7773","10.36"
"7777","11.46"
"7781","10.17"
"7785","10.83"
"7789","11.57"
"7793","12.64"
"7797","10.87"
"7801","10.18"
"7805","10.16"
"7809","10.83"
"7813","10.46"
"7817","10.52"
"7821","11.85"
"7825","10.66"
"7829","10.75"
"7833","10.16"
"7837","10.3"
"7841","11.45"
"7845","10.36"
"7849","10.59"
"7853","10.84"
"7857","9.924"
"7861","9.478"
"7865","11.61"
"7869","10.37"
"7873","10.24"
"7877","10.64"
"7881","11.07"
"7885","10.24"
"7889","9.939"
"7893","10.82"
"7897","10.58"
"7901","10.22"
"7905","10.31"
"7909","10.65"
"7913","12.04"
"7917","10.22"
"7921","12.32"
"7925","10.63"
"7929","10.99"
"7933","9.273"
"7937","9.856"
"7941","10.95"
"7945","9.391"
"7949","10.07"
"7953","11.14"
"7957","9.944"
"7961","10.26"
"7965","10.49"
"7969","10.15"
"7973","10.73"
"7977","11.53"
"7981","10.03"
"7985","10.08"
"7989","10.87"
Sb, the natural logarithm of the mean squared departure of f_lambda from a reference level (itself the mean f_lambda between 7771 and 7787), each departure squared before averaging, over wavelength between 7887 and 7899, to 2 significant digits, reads -1.6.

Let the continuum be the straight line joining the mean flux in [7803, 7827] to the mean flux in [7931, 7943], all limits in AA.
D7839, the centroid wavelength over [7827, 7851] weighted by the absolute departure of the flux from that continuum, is 7838.5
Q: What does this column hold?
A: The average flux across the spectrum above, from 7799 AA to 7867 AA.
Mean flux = 10.6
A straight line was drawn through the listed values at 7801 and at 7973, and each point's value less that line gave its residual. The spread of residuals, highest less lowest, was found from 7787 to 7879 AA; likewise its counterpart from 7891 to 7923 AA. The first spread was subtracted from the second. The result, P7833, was -1.3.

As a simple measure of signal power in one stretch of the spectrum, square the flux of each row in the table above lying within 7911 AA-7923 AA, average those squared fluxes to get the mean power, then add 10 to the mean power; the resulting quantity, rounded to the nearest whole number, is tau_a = 144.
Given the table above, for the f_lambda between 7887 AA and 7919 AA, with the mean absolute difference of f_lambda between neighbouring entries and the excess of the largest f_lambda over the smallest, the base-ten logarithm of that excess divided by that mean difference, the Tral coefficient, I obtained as 0.46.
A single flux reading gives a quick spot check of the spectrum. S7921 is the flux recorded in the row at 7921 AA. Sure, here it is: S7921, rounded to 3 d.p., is 12.320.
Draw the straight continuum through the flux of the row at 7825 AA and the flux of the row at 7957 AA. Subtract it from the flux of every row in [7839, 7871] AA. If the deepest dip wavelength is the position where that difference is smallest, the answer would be 7861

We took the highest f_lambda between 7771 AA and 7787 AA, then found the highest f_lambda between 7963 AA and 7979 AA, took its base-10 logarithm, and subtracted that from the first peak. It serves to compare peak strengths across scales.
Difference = 10.4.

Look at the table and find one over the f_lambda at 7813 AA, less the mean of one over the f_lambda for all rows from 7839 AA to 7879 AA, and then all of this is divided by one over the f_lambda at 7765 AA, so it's 0.01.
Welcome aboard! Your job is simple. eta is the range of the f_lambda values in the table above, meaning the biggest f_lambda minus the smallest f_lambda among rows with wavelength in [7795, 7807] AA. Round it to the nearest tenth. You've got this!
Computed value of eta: 0.7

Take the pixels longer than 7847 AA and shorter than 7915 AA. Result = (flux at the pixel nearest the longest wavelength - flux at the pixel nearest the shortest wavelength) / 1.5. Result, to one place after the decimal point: 1.0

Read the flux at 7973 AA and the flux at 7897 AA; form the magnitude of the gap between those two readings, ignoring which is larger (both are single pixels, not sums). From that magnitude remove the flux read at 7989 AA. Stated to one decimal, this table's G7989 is -10.7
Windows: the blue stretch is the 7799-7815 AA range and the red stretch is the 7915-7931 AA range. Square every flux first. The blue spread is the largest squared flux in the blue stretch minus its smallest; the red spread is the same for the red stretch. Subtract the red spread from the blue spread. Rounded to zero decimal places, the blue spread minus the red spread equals -33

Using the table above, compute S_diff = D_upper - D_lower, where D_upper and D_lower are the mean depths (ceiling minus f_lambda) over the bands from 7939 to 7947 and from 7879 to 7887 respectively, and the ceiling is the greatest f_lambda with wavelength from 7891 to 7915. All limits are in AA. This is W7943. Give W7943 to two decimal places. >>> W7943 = 0.48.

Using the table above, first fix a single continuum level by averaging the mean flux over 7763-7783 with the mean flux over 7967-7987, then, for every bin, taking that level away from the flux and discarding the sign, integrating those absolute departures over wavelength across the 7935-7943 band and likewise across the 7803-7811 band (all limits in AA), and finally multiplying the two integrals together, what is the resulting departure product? 12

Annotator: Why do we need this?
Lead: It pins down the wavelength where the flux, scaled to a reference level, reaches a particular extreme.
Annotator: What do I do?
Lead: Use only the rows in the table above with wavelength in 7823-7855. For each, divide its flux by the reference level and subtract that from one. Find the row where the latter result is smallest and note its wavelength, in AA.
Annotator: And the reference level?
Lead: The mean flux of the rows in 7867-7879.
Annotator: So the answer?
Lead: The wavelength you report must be 7841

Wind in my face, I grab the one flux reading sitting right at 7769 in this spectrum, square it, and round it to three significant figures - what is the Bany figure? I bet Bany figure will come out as 125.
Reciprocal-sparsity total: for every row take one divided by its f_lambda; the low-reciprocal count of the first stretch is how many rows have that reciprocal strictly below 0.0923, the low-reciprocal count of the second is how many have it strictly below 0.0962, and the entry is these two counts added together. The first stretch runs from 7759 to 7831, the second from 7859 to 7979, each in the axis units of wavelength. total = 23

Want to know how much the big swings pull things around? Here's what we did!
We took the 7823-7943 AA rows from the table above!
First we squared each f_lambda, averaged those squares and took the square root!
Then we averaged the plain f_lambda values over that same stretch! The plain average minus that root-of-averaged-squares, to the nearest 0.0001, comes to -0.0203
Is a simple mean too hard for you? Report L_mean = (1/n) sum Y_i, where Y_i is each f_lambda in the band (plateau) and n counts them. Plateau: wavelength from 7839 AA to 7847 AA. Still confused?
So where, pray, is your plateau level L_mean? 10.9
